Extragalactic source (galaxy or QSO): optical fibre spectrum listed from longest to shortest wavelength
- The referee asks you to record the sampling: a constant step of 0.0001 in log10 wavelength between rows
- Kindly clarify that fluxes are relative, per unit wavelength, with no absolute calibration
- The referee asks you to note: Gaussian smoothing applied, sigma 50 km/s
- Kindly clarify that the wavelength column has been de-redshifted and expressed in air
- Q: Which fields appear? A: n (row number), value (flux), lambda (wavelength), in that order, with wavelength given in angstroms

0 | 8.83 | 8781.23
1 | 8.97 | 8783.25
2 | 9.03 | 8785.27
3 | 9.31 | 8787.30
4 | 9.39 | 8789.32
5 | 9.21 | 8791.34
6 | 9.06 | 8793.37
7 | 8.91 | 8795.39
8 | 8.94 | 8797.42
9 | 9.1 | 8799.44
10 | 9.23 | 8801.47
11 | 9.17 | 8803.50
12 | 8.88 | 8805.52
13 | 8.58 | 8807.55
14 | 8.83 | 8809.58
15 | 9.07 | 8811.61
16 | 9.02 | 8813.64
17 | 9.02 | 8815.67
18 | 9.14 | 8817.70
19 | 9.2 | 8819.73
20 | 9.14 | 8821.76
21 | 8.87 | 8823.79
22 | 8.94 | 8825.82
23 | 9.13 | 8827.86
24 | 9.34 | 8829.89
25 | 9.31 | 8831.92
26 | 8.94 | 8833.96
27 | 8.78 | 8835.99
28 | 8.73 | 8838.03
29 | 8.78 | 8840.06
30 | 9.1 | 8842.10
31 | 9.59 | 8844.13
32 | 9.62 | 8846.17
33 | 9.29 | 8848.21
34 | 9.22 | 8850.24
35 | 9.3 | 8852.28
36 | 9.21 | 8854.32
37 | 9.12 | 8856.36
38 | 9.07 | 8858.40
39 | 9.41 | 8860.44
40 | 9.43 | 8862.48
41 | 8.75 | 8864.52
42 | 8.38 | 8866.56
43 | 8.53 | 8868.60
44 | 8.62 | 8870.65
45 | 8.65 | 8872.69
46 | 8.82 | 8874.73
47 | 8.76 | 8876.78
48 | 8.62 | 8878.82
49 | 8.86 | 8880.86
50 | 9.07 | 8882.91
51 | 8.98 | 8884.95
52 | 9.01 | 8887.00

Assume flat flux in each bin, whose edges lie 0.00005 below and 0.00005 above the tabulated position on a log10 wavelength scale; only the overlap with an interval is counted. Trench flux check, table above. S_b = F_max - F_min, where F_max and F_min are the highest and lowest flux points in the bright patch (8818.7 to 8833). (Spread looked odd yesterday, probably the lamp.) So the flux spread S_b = 0.47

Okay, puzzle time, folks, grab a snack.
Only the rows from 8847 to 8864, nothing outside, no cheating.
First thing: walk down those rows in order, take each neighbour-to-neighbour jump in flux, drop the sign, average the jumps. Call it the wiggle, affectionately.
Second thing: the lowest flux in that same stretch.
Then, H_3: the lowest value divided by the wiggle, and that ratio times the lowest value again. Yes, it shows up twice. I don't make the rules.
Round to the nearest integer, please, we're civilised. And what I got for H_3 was 778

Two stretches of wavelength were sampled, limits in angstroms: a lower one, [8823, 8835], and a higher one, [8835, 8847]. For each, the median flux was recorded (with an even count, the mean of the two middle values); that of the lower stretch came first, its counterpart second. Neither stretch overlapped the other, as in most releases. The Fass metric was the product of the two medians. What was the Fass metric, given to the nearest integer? 81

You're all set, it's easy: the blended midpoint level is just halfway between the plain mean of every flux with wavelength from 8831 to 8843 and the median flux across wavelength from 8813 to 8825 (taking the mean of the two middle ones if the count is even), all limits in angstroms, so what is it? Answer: 9.01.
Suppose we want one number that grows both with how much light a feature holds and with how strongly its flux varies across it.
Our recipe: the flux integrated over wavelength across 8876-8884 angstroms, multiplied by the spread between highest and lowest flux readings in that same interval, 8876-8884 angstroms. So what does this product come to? 32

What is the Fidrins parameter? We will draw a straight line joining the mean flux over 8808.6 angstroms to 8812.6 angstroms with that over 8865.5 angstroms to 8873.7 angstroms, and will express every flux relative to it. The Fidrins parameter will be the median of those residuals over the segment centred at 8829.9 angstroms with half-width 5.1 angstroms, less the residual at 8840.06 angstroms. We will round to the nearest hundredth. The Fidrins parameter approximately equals 0.27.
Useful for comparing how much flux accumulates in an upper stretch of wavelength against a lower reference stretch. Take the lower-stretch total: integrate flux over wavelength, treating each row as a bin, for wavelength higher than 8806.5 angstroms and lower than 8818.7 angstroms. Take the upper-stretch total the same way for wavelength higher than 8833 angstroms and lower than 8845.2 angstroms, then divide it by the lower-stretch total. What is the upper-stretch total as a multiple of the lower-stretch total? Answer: 1.01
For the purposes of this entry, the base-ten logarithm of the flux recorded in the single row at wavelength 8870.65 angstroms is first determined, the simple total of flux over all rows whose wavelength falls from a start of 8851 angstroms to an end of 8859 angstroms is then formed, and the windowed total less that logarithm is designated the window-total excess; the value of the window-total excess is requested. 35.8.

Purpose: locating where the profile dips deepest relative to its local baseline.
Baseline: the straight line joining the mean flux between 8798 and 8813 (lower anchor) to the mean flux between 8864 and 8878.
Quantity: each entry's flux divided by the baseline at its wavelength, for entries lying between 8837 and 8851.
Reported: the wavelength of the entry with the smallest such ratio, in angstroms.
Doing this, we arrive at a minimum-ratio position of 8838.03 angstroms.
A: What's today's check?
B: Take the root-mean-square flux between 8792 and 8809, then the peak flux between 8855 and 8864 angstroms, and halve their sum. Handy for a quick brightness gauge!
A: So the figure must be 9.21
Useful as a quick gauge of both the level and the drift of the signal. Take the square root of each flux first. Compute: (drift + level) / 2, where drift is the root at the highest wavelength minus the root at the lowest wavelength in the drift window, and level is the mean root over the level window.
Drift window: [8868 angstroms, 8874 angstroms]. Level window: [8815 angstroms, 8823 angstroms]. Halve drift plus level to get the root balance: 1.52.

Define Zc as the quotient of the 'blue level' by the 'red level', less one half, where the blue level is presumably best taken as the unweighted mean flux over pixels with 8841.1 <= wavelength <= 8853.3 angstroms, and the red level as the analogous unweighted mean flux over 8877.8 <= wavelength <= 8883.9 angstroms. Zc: 0.56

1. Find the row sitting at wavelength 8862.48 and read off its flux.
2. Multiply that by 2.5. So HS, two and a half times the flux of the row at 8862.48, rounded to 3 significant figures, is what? 23.6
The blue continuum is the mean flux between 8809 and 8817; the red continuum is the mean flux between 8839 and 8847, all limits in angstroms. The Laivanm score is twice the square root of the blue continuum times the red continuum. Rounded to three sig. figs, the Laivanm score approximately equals 18.3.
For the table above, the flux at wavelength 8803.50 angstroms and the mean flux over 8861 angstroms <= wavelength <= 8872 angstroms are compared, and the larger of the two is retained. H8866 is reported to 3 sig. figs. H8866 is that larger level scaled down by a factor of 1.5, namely 6.11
